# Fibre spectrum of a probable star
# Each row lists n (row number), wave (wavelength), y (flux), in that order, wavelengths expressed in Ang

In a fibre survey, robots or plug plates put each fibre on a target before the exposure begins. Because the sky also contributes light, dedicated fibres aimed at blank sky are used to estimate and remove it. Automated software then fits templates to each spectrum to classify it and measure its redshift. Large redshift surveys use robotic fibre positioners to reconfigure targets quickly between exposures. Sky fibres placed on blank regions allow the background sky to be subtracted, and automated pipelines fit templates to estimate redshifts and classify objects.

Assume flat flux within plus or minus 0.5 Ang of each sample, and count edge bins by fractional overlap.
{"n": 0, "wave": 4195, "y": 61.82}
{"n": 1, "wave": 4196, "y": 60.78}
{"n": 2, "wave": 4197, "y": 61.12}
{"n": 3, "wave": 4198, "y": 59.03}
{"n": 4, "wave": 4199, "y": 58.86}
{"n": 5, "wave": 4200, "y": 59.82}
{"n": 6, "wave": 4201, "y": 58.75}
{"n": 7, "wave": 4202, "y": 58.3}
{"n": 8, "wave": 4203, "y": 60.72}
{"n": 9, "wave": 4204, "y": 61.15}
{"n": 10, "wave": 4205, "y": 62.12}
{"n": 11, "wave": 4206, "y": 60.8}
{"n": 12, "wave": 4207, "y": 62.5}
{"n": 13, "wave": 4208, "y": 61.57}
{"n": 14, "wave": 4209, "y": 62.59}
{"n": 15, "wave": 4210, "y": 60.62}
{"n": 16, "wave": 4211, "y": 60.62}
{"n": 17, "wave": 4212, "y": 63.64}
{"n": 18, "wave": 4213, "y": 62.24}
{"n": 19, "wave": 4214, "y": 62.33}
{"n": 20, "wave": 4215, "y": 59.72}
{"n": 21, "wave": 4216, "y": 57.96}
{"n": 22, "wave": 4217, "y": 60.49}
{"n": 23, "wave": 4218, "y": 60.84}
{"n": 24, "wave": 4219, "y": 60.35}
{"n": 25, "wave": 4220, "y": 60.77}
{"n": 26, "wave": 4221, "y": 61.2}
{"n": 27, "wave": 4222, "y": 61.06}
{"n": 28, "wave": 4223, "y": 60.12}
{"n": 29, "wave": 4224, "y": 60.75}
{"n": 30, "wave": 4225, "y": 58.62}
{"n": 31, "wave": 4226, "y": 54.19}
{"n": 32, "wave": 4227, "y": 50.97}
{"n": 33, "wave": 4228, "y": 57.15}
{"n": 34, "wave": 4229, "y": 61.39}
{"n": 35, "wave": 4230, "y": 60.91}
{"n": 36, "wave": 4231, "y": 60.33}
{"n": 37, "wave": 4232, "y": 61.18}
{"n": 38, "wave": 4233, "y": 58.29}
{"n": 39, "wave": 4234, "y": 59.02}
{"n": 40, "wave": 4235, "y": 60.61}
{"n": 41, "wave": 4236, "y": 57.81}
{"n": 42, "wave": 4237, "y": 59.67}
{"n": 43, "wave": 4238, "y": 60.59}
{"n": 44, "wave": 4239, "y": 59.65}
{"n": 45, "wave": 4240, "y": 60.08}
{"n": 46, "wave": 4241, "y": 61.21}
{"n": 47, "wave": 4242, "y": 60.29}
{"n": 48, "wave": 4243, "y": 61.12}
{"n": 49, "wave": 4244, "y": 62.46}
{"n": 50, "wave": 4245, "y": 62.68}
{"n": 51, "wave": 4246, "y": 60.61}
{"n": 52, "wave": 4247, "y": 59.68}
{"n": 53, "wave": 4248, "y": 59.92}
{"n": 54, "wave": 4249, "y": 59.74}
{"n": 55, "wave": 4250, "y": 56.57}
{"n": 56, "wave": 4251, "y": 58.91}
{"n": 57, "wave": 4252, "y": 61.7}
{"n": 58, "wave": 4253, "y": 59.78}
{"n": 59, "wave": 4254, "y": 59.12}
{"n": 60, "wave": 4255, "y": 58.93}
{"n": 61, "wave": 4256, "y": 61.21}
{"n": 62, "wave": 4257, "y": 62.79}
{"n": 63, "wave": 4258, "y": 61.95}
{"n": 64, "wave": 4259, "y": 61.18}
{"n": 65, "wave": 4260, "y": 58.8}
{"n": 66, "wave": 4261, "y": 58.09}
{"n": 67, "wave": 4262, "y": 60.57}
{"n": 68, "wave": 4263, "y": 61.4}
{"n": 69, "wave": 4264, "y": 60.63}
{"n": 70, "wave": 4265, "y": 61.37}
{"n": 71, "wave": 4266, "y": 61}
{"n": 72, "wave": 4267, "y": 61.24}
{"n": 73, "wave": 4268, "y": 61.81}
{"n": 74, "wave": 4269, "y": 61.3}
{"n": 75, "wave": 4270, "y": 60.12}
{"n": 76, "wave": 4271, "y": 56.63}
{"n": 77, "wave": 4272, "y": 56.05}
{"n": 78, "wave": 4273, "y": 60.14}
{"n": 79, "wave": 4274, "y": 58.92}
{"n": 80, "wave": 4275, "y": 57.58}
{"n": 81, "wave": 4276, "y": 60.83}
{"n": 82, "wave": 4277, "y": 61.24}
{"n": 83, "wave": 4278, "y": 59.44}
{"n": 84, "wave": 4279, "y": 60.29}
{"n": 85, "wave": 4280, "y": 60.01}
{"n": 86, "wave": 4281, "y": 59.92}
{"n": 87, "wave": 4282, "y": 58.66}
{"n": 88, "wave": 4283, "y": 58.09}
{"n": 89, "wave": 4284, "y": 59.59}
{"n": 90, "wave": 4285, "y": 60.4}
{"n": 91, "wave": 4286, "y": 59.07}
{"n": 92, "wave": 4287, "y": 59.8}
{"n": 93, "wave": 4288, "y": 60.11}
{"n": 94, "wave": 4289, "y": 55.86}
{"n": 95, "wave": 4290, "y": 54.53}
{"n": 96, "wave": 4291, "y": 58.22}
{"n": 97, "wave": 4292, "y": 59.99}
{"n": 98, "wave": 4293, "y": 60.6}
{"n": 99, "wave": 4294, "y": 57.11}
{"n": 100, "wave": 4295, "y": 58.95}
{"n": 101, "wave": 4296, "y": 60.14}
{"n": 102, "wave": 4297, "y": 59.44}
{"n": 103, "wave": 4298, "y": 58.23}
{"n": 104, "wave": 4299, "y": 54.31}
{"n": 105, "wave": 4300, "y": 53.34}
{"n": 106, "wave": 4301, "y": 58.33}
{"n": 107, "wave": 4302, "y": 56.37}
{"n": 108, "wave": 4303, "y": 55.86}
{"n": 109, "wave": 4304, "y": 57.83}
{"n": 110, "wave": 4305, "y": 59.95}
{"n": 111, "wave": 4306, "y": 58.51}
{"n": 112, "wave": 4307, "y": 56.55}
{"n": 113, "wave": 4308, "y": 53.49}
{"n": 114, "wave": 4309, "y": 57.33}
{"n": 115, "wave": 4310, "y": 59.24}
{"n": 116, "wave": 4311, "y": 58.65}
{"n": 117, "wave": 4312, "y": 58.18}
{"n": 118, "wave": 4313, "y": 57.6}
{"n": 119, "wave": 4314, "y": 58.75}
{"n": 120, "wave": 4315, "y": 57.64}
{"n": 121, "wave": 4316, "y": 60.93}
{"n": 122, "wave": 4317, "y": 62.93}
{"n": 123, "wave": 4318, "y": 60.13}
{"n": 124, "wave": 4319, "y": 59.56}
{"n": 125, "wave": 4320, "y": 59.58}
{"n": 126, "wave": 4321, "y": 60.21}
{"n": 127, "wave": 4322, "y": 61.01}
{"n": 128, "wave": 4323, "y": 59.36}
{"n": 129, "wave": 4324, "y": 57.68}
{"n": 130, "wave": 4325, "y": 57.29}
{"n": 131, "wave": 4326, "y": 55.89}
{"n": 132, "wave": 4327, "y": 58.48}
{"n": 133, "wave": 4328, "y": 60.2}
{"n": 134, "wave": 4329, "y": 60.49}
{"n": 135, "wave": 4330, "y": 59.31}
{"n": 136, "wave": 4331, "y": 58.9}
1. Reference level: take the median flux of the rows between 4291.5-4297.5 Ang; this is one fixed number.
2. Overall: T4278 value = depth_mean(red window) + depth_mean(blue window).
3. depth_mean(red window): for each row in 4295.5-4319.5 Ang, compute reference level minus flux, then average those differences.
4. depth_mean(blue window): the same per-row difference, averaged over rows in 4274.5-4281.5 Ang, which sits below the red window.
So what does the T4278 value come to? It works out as 1.5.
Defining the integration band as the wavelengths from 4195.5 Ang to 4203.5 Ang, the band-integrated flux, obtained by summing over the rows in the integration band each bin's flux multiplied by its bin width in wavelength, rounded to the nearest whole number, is 477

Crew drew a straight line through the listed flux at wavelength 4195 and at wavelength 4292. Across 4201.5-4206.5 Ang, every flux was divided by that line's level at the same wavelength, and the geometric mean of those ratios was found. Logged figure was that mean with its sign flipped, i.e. -0.983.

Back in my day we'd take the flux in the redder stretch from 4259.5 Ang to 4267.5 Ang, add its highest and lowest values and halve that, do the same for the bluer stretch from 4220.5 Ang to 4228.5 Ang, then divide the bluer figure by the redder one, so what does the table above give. 0.94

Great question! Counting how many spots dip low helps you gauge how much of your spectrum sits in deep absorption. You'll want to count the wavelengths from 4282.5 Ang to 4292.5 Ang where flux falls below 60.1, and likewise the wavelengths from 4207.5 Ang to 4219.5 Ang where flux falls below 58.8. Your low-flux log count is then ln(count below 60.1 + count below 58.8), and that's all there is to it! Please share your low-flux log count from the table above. 2.2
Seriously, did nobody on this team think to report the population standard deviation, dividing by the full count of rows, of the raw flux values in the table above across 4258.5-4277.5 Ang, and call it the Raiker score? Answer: 1.7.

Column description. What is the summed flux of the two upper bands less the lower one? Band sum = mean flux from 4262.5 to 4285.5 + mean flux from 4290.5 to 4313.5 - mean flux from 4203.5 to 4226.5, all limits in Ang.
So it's 56.9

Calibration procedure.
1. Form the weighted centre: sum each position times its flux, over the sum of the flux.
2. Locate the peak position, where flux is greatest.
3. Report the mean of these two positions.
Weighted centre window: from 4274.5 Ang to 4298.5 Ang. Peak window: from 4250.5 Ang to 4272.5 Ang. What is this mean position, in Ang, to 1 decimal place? 4271.7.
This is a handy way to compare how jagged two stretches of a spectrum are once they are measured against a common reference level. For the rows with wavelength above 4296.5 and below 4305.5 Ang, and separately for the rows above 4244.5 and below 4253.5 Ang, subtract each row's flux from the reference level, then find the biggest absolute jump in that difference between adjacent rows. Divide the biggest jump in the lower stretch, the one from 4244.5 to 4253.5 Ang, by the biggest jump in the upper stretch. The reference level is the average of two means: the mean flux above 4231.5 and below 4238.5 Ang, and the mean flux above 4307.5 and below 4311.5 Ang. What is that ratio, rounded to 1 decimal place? 0.6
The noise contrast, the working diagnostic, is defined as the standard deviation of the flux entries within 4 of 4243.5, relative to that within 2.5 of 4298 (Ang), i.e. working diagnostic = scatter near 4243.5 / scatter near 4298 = 0.4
